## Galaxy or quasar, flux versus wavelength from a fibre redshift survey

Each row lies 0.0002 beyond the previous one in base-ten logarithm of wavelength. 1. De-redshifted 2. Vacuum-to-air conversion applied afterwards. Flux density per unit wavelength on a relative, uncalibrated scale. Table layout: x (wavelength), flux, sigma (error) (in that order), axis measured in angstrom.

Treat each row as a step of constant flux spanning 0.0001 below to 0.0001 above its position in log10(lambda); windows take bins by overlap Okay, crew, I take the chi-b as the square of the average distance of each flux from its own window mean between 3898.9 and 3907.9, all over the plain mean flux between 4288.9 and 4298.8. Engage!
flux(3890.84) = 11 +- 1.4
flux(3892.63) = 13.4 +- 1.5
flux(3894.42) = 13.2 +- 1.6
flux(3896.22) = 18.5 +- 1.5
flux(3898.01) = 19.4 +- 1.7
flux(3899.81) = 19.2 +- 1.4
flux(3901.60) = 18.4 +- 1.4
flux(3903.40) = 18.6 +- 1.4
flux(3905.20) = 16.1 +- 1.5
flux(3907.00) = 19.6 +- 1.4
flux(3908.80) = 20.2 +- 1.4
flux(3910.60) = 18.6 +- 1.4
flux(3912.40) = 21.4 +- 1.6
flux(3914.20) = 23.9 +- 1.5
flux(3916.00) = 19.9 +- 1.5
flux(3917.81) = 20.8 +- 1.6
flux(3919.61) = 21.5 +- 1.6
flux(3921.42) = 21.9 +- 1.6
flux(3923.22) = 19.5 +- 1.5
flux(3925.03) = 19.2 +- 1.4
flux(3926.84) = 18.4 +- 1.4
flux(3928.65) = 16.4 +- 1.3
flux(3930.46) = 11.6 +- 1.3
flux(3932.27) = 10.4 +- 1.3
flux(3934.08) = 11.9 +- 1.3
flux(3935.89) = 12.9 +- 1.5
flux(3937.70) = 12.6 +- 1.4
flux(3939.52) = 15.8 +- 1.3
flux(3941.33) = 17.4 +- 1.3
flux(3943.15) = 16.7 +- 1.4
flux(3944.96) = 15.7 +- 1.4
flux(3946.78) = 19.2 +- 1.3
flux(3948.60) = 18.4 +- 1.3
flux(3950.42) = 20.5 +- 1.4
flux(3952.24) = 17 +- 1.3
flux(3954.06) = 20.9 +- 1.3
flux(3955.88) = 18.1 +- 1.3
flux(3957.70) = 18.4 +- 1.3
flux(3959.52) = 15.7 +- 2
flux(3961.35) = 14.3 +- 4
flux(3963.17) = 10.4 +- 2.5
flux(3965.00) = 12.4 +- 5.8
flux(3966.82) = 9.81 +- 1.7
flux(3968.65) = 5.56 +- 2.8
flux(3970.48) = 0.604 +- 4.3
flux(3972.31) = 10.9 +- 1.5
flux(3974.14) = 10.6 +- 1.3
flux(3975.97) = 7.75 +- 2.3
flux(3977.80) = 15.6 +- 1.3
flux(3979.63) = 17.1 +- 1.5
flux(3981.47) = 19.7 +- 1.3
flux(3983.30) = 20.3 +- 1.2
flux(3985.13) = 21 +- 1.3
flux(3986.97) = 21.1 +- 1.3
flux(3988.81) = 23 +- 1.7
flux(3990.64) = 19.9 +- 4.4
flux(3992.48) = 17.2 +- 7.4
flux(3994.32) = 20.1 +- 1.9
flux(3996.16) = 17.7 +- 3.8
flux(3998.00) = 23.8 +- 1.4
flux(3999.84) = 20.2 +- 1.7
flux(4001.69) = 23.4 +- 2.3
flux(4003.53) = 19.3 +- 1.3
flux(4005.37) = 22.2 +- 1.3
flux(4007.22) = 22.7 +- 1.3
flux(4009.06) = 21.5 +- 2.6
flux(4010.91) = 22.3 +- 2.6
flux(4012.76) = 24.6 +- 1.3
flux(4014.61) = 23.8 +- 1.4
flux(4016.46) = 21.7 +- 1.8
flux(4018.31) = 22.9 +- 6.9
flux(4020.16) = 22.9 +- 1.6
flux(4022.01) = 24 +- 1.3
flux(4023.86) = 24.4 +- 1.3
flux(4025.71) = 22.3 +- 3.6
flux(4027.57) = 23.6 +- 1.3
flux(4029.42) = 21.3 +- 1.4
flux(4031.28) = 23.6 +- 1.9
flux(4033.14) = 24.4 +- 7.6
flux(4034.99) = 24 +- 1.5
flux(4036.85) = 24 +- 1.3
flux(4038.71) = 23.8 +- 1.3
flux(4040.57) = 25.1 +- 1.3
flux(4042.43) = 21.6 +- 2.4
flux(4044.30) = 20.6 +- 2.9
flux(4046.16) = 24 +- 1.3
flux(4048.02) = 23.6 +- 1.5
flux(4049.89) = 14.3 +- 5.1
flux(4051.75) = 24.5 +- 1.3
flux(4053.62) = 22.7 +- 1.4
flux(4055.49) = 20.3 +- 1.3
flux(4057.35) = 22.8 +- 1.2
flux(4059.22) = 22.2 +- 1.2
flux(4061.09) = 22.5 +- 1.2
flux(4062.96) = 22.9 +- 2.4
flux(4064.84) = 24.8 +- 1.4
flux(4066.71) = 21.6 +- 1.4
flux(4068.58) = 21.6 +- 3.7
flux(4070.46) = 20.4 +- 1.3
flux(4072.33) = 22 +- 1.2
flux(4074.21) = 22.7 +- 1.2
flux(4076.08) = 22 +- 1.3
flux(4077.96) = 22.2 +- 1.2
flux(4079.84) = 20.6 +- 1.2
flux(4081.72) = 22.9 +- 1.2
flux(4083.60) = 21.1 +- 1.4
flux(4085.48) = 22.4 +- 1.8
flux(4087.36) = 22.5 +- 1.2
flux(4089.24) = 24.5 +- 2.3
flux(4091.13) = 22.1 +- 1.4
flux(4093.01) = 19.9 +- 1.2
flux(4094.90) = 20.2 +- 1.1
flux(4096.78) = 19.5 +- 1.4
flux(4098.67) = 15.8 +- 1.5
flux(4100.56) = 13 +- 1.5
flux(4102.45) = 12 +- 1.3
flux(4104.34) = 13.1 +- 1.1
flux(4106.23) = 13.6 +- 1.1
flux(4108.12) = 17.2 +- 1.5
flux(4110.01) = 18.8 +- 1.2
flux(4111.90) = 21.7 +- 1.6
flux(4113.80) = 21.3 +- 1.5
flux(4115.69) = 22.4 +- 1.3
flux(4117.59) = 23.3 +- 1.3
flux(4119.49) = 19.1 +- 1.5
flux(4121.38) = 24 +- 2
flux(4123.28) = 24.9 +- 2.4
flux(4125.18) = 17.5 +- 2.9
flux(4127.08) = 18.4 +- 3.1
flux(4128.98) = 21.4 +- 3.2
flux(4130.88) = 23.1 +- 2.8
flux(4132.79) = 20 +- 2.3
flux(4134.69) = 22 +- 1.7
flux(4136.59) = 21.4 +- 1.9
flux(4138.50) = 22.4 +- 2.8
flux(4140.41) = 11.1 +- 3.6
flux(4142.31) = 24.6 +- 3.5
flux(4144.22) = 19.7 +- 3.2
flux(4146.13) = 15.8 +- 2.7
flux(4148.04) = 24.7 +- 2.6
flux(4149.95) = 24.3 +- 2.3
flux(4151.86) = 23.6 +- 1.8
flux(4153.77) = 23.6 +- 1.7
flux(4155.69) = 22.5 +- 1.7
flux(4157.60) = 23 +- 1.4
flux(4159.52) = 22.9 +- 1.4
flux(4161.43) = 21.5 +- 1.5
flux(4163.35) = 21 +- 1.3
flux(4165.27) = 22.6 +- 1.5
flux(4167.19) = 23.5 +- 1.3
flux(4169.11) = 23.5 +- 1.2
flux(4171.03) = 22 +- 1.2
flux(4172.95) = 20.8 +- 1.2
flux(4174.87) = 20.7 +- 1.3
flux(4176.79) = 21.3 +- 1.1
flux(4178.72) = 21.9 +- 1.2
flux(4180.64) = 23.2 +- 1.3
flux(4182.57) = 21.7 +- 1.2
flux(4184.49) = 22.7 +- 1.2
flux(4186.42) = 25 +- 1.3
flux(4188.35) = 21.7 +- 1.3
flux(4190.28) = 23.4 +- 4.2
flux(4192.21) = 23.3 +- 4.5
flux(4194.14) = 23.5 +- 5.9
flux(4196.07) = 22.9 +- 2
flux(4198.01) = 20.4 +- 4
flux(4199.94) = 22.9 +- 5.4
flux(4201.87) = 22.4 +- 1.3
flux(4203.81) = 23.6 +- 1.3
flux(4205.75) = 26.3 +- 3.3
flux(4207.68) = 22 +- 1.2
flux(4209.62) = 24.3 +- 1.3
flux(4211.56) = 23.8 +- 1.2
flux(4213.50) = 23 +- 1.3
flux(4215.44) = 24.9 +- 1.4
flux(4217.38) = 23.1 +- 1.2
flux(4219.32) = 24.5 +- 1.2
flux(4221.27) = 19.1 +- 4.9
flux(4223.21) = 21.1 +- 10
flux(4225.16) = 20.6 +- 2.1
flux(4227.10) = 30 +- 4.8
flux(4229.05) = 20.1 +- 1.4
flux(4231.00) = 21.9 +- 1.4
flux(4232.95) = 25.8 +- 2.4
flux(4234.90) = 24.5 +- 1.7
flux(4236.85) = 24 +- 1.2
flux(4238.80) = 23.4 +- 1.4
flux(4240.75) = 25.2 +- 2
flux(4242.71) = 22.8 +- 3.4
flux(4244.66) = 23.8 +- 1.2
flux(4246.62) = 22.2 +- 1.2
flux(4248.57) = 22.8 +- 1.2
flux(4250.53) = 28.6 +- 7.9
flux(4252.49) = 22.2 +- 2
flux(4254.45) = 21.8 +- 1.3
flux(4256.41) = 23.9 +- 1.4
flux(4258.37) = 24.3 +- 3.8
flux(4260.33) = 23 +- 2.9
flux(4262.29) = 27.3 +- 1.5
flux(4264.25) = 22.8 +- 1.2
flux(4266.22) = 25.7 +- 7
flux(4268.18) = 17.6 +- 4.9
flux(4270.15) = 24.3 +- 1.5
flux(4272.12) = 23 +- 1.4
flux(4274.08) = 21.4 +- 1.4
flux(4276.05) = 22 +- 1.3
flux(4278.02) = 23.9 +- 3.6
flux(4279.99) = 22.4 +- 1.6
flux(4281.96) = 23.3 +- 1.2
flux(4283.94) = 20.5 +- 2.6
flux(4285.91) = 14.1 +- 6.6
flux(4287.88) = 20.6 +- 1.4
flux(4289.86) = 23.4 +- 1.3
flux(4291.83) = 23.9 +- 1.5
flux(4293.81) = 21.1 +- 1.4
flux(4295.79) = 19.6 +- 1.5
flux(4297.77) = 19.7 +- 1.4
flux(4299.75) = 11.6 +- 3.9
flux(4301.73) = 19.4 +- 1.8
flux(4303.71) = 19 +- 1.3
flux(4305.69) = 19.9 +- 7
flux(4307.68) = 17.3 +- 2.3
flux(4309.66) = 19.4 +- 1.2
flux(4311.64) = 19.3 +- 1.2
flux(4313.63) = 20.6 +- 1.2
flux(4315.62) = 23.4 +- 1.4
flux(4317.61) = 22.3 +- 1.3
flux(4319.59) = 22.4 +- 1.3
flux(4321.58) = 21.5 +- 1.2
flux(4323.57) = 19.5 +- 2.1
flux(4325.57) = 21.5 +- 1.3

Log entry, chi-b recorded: 0.04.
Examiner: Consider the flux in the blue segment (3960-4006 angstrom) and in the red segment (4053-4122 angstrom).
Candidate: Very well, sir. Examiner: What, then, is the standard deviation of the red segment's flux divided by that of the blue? 0.53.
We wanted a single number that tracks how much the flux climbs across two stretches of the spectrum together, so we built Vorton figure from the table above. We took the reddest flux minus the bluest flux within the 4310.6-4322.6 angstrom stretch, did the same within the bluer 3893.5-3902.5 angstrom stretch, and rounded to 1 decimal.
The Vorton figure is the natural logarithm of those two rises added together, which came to 2.0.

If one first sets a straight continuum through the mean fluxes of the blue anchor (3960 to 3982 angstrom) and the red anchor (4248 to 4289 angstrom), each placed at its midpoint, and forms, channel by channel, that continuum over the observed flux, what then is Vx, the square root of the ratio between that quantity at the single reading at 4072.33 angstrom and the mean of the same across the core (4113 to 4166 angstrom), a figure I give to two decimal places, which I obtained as 0.90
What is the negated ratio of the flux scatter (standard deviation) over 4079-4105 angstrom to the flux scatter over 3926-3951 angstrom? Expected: -1.3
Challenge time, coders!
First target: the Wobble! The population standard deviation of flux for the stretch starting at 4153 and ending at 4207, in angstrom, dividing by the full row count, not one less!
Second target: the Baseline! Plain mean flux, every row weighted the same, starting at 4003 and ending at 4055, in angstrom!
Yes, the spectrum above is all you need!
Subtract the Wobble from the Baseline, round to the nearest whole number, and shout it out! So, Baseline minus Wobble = 21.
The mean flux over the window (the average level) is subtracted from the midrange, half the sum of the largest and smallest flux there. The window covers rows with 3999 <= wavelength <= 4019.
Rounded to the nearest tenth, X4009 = -0.3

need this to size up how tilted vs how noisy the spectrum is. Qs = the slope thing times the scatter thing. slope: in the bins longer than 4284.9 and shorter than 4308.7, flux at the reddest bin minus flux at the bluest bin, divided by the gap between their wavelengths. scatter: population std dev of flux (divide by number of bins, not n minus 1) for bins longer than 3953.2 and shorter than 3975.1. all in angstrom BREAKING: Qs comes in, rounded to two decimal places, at 0.80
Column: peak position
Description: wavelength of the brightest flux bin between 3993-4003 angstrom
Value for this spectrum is 3998.00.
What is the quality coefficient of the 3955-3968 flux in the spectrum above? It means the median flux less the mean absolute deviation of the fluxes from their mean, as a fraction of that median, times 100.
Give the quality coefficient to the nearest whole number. 80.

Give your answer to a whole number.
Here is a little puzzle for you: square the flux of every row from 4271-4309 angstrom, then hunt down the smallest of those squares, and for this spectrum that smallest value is 135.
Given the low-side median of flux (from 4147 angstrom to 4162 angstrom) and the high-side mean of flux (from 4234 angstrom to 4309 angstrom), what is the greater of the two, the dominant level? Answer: 23.3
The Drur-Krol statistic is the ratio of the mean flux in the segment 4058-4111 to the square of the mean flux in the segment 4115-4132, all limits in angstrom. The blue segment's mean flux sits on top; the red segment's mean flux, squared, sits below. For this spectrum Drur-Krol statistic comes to 0.043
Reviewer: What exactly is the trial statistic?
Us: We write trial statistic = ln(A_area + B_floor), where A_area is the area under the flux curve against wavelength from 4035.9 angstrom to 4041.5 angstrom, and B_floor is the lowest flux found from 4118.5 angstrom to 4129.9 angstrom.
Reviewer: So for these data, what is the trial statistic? 5.0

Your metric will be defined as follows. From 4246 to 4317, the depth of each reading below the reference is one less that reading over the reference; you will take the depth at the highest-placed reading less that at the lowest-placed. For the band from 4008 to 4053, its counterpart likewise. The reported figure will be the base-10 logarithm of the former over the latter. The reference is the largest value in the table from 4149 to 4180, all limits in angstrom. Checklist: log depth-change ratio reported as -0.40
